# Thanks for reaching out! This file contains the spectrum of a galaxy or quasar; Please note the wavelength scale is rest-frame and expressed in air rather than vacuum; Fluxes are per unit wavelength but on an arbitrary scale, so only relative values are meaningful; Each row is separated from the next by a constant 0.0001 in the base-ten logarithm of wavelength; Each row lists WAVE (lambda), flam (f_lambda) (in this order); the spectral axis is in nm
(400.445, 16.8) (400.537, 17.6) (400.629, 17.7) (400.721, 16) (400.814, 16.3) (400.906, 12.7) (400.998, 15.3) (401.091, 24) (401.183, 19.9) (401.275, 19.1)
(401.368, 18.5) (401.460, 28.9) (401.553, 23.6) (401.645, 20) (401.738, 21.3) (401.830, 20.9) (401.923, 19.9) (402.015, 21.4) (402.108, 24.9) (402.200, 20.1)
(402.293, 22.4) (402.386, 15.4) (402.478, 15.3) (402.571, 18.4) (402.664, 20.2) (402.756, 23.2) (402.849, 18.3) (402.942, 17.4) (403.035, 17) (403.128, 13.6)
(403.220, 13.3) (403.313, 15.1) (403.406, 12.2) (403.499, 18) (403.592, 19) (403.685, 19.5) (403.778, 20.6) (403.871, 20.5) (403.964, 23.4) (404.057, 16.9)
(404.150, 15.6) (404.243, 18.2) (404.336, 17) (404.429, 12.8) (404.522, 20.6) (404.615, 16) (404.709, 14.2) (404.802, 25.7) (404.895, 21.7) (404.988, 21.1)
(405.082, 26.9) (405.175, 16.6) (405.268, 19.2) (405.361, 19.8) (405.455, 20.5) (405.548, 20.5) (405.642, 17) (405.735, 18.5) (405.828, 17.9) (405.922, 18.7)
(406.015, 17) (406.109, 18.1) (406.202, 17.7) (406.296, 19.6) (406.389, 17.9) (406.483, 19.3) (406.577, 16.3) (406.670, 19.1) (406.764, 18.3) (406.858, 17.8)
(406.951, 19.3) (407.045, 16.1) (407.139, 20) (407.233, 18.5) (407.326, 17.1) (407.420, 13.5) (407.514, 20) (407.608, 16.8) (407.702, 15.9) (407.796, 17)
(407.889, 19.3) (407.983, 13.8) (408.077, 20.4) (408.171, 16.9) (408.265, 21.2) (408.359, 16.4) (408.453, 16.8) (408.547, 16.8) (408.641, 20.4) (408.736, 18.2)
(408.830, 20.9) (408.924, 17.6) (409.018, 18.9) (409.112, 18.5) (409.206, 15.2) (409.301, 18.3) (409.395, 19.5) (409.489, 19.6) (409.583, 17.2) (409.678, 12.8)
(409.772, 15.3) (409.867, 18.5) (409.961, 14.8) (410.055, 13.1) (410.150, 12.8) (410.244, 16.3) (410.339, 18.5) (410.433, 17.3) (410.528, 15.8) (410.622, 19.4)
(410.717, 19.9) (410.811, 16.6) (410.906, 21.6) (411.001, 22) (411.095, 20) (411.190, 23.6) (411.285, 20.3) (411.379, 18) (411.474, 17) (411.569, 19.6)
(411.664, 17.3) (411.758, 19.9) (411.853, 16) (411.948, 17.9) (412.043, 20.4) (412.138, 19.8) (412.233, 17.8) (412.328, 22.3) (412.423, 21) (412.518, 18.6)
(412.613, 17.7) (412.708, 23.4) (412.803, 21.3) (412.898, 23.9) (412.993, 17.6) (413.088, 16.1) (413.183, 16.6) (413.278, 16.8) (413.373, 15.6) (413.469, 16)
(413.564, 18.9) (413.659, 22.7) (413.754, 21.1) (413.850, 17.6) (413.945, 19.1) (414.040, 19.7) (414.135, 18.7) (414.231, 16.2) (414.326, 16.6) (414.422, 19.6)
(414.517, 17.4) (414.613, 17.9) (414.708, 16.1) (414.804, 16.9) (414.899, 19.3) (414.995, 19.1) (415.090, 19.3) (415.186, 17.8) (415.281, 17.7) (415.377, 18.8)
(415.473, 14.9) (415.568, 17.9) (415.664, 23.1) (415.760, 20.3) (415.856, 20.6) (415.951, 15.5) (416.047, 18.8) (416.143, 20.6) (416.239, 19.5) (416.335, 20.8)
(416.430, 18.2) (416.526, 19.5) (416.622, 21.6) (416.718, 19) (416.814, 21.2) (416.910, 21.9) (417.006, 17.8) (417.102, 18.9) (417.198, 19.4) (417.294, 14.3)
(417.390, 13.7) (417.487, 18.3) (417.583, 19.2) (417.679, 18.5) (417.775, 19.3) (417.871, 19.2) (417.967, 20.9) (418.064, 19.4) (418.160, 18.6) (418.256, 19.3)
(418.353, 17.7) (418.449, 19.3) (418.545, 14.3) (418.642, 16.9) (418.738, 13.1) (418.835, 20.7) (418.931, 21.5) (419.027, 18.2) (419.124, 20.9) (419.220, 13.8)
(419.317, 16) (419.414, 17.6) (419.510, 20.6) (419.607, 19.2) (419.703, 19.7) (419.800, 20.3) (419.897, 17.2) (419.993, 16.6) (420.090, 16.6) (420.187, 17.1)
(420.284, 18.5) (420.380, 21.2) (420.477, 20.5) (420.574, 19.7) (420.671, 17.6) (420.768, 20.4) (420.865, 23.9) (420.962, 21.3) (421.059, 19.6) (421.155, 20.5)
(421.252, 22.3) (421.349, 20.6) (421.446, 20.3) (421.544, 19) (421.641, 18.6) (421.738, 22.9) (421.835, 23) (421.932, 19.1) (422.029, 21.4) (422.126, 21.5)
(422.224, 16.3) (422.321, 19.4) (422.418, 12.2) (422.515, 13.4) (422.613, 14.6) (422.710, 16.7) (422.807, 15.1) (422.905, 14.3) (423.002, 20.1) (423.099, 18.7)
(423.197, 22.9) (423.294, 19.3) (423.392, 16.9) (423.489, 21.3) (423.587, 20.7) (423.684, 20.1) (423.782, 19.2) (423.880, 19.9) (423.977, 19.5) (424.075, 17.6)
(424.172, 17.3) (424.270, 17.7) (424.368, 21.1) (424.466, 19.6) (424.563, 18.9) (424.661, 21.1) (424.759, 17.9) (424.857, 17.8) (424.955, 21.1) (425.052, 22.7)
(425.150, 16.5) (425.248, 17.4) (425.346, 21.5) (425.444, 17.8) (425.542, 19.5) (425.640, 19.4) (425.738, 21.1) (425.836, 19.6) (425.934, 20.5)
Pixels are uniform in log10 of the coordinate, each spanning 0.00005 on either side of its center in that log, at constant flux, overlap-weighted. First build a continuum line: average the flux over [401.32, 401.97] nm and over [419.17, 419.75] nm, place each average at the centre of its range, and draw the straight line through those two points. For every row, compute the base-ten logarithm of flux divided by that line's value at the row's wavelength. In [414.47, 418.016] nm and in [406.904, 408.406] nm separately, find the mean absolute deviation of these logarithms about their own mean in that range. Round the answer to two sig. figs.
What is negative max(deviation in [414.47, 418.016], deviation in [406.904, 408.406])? -0.047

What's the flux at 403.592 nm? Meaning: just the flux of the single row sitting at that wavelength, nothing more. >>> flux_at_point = 19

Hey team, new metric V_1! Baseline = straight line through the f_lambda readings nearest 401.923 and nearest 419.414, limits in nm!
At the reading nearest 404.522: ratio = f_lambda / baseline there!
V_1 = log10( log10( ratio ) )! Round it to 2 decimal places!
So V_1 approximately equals -1.65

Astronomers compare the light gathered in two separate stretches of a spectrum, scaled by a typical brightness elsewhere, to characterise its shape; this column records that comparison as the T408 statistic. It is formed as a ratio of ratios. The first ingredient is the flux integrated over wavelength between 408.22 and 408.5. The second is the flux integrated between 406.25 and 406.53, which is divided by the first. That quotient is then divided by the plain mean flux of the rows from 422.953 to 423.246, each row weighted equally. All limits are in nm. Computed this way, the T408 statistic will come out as 0.051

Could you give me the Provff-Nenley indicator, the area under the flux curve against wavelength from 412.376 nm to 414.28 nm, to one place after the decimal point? 36.0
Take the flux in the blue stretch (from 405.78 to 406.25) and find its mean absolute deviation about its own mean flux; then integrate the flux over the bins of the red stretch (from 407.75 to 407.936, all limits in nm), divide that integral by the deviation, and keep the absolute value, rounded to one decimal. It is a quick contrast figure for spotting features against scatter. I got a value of 8.0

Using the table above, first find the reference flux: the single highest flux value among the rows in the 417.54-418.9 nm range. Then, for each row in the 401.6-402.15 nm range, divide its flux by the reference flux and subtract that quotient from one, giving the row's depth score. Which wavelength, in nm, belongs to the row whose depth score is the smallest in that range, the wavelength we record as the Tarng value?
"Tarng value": 402.108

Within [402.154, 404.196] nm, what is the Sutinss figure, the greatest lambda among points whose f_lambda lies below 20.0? 404.150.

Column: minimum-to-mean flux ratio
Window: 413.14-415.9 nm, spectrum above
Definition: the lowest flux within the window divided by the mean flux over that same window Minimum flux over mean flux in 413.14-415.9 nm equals 0.81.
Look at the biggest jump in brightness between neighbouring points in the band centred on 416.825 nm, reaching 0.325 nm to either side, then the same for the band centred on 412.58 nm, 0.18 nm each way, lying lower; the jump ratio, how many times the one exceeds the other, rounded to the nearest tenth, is 0.7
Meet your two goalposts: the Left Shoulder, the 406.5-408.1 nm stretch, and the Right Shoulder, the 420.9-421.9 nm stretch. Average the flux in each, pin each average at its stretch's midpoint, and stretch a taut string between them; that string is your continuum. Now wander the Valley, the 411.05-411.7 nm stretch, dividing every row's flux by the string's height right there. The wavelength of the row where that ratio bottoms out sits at 411.474 nm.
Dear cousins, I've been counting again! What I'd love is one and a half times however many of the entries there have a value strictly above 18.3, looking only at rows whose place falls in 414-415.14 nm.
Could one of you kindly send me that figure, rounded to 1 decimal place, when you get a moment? 9.0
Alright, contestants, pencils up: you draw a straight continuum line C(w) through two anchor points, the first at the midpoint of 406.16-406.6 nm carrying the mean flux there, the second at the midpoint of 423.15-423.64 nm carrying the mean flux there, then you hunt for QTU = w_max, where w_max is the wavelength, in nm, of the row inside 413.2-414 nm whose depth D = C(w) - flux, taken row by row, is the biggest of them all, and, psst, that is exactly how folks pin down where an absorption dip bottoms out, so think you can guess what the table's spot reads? 413.373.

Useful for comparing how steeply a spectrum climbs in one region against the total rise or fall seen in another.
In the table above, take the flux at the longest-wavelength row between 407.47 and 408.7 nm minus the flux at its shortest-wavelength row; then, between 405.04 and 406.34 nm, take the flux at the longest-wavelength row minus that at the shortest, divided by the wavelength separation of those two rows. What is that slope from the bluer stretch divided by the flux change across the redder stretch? -15.0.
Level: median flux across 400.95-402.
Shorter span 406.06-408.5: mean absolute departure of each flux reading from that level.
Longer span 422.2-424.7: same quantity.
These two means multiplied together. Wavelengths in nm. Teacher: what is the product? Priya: 5.4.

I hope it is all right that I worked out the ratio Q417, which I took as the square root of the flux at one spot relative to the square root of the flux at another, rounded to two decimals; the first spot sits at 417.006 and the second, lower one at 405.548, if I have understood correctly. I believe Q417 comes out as 0.93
